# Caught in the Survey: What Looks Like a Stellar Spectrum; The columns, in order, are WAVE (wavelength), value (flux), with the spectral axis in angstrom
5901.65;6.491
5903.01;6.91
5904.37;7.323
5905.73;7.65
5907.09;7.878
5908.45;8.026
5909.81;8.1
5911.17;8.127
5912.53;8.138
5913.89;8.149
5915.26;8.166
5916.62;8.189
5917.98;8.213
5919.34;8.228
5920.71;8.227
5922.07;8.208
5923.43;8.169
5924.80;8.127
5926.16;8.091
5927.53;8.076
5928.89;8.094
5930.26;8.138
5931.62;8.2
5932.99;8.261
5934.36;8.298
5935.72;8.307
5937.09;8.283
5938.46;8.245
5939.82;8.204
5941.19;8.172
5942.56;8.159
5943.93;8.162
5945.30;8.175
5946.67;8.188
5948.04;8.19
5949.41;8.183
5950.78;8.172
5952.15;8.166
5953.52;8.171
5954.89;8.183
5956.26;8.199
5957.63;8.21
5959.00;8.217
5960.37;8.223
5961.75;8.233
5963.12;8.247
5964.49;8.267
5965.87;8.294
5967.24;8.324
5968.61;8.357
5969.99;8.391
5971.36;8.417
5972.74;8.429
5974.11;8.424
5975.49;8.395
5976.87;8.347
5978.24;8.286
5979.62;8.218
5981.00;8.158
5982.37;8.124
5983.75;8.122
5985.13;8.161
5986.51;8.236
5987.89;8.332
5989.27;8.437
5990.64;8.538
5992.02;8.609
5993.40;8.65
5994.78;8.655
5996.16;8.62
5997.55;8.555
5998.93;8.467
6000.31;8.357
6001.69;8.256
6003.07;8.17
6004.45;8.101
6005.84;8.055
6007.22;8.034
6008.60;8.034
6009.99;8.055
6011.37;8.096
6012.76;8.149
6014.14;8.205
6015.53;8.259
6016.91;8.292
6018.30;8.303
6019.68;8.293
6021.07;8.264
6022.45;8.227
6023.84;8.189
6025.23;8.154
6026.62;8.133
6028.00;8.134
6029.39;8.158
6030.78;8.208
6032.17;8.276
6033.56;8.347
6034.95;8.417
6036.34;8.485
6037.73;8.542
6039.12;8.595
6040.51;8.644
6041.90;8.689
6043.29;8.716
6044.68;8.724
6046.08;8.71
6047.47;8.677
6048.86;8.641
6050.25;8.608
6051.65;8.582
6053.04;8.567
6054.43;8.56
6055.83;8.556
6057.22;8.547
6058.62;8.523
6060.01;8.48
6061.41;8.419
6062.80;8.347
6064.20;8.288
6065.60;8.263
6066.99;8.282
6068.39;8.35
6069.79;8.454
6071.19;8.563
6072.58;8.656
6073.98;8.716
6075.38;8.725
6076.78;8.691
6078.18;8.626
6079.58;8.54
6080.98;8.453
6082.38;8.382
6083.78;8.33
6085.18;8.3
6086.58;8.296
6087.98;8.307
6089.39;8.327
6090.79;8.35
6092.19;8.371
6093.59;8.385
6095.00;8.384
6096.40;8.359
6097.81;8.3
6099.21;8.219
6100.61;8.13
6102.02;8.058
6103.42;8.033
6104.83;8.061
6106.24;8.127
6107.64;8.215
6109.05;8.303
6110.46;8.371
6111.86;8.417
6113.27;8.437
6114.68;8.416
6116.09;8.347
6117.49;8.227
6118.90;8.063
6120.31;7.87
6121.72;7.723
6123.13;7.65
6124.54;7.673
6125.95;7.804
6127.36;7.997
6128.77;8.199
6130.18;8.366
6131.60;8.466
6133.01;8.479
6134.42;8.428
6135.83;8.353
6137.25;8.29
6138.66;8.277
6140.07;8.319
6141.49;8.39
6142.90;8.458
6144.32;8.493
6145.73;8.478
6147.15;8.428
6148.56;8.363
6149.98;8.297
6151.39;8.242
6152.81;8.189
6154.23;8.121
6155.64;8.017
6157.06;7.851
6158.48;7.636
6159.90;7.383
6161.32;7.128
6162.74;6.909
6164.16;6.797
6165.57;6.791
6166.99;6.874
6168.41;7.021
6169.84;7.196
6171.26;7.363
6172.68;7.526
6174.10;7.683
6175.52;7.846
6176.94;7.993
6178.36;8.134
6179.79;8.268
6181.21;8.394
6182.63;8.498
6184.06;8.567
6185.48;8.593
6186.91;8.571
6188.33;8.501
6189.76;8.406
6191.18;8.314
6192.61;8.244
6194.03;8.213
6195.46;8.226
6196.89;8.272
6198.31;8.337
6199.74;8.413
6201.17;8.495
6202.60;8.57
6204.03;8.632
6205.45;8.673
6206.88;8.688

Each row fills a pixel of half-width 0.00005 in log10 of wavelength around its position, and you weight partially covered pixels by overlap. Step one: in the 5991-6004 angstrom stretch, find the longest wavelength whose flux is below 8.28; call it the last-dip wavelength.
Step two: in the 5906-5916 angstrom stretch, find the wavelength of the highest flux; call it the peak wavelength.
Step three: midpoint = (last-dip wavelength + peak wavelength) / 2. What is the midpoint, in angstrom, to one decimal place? 5959.2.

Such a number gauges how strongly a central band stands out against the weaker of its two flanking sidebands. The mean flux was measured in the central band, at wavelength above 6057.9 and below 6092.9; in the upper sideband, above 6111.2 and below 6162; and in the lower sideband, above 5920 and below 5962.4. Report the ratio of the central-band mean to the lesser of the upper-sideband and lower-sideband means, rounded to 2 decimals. 1.04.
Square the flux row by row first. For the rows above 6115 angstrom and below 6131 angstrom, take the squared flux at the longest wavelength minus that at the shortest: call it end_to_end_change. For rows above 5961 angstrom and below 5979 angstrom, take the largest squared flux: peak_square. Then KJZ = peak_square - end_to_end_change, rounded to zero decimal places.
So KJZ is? 71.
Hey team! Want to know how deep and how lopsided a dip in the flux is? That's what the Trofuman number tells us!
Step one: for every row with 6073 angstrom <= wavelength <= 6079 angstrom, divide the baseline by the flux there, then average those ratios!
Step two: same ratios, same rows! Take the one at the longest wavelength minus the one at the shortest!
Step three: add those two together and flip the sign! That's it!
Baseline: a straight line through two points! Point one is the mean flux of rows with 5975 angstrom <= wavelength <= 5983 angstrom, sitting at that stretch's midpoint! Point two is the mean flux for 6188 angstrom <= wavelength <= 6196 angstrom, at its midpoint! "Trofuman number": -0.963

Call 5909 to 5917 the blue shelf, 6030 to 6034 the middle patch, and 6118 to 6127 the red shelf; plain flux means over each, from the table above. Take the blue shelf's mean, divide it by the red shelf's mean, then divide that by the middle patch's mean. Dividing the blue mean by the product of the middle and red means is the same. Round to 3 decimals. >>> 0.126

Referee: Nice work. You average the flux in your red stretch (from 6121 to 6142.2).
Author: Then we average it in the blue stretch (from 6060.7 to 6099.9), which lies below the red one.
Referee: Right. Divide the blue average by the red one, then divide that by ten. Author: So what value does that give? 0.1031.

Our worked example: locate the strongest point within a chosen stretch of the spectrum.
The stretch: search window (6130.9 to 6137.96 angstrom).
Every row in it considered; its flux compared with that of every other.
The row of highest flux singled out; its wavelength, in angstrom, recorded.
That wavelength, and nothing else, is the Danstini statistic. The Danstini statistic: 6133.01 angstrom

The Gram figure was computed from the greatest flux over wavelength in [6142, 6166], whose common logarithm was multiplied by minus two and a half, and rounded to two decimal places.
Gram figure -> -2.32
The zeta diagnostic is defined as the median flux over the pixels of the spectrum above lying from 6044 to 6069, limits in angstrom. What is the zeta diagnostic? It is 8.6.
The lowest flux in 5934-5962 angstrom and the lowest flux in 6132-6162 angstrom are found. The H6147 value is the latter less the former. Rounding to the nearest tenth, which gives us -1.0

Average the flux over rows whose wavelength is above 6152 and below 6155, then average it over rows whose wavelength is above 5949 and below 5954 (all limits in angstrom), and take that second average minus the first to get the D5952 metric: 0.02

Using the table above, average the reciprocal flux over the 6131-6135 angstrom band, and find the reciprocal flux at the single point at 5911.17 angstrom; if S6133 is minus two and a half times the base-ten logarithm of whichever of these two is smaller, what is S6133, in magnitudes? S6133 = 2.32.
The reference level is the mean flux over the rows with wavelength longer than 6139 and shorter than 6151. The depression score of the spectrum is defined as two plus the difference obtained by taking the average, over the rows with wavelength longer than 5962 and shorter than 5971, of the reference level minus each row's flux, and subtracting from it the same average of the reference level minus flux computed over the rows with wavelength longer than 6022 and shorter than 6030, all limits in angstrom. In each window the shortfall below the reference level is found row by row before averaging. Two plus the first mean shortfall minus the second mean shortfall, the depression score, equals 1.9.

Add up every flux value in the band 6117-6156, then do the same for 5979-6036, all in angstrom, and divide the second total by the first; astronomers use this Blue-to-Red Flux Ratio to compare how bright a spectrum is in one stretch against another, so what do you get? 1.5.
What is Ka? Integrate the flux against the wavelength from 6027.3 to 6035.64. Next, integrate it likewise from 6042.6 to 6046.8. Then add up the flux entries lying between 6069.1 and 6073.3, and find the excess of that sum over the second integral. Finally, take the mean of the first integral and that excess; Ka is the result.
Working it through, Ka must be 29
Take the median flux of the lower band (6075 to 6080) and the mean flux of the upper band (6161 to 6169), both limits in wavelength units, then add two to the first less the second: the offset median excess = 3.74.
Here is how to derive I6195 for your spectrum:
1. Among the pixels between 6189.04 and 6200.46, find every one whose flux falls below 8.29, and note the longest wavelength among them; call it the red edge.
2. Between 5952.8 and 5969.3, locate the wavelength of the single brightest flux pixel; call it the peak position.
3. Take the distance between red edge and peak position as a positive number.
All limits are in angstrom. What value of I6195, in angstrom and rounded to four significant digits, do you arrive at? 228.3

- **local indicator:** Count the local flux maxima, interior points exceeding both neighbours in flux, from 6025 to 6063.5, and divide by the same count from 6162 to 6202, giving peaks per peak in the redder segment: 1.0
